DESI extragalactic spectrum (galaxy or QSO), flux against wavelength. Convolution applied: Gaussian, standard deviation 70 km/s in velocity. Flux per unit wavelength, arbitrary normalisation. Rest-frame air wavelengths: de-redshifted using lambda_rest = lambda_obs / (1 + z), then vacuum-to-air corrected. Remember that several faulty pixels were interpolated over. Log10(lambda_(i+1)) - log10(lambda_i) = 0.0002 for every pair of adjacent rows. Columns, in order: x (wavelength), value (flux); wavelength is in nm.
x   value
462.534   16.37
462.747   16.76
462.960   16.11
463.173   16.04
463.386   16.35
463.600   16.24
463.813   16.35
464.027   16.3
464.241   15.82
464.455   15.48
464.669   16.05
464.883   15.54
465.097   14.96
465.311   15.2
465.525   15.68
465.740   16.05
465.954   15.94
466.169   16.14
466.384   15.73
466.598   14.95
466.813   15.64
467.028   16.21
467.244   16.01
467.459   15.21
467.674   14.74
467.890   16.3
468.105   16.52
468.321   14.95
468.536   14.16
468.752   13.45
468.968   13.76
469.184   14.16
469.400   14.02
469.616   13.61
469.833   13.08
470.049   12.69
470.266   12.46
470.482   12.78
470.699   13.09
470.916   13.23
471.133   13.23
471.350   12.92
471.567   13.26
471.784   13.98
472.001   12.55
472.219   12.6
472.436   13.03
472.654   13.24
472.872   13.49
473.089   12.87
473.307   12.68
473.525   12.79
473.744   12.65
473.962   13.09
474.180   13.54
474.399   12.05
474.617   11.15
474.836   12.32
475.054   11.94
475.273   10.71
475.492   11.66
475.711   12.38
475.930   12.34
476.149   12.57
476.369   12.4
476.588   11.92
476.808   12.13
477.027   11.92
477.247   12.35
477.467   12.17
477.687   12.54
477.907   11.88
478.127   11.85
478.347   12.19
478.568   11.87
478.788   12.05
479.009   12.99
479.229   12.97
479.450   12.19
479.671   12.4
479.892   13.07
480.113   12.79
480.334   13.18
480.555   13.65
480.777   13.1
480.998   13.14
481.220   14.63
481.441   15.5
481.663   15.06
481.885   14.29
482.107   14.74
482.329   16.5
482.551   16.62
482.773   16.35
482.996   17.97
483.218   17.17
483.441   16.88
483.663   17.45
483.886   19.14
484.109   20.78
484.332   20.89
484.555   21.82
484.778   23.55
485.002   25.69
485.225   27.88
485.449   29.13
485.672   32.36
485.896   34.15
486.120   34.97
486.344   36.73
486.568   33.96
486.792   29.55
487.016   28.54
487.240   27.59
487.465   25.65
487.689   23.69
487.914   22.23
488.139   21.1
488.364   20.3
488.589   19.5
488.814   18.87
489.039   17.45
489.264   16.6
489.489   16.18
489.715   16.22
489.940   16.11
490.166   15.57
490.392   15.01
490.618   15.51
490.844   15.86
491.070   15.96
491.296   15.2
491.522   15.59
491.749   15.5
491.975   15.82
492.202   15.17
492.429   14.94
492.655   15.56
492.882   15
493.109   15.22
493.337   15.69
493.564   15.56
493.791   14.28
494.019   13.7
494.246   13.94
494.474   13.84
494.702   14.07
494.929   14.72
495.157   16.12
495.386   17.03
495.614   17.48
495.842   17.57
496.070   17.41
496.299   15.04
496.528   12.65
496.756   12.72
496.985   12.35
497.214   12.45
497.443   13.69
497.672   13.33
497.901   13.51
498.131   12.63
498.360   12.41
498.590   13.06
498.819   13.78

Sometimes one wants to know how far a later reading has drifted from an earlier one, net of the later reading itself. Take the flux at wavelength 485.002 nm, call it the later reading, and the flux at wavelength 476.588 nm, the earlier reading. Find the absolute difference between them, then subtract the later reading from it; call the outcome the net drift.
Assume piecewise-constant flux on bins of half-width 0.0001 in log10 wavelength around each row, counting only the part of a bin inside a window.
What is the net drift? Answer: -11.9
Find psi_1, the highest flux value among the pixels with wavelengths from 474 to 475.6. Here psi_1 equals 13.54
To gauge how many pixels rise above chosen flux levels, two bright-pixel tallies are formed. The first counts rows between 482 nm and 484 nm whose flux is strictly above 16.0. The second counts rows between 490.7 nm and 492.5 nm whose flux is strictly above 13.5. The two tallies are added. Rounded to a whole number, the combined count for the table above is 16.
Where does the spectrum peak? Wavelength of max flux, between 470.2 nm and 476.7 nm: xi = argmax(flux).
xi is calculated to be 471.784 nm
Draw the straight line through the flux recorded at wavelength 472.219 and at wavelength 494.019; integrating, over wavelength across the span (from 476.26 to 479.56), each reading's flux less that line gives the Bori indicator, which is -2.2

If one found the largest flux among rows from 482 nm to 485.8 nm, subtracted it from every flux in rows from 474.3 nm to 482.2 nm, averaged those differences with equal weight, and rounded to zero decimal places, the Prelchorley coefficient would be -20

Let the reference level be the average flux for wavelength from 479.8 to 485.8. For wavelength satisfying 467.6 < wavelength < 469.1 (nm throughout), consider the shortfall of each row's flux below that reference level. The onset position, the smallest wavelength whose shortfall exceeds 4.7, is 468.752 nm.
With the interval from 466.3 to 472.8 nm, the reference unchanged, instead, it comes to 468.752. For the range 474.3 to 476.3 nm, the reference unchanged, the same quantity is 474.399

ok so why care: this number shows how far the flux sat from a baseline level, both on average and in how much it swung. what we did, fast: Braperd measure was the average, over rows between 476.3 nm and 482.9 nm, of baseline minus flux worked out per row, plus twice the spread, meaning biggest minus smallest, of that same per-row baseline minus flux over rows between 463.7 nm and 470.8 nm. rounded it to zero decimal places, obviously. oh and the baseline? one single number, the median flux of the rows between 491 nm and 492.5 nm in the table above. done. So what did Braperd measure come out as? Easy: 10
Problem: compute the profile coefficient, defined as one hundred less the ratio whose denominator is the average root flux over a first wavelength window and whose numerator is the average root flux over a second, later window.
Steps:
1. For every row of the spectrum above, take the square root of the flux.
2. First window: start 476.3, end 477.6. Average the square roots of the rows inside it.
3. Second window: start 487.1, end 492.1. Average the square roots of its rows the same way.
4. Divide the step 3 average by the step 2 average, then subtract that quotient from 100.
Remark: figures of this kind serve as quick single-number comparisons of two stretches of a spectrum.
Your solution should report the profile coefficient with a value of 98.78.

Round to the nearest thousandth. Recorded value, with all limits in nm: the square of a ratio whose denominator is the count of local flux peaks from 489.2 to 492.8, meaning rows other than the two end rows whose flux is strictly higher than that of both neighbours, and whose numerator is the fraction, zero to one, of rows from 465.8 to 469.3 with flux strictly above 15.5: 0.016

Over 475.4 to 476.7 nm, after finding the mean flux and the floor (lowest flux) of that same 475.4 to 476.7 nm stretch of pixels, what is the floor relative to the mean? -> 0.955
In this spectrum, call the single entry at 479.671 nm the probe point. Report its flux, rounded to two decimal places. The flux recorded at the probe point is 12.40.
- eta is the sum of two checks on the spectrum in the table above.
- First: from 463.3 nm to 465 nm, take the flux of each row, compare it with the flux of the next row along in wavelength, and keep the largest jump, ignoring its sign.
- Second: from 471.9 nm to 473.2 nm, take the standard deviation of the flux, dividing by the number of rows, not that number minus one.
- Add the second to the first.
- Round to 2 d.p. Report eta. 0.90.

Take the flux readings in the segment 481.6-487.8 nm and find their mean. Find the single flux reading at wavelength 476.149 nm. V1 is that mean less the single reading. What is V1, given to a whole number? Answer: 11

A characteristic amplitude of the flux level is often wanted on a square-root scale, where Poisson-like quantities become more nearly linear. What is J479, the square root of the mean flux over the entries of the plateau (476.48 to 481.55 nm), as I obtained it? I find 3.6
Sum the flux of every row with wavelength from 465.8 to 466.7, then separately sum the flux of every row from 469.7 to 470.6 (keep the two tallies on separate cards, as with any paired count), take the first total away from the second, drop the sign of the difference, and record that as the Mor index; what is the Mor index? 12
